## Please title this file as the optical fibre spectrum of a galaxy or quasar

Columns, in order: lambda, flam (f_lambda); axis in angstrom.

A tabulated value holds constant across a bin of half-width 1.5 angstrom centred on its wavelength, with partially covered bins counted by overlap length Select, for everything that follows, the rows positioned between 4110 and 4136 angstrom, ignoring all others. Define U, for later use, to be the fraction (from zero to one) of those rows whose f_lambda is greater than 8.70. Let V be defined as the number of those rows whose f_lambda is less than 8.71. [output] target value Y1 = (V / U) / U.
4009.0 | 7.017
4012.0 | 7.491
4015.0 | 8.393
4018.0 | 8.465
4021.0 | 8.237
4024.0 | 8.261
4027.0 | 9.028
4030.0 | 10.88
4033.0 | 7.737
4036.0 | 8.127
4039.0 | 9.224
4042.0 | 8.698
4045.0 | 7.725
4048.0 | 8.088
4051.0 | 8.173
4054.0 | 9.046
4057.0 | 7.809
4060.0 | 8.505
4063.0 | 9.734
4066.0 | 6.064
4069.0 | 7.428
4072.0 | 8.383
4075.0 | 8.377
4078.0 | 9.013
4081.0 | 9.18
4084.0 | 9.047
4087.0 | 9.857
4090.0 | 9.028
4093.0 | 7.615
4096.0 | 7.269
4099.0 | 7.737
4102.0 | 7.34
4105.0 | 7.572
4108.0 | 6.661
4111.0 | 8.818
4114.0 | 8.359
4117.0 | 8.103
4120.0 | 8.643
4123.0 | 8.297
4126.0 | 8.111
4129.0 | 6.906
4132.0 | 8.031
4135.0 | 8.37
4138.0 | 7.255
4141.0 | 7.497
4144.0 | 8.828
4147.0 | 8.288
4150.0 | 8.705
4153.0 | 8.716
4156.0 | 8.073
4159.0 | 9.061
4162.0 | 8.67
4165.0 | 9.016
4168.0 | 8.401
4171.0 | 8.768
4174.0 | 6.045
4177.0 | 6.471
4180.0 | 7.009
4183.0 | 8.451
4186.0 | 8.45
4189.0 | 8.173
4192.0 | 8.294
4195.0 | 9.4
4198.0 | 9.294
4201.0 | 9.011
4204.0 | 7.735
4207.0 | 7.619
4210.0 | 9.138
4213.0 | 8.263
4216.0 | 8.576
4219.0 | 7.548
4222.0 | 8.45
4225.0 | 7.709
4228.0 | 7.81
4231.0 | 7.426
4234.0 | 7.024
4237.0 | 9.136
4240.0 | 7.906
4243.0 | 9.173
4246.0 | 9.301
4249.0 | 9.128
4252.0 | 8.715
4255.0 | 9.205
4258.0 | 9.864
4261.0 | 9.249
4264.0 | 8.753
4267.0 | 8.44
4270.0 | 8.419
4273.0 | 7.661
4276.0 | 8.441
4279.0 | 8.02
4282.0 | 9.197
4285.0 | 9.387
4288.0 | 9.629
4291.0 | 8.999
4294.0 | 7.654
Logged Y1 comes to 648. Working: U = 0.1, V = 8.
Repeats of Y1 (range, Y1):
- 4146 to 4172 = 16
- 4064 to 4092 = 13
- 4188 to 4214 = 25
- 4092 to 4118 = 648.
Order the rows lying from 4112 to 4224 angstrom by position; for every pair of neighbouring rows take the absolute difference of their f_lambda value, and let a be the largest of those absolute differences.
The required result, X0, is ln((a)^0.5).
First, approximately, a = 2.7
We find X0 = 0.50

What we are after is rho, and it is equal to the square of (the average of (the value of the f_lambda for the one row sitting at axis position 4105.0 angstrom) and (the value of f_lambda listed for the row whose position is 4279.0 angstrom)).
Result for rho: 61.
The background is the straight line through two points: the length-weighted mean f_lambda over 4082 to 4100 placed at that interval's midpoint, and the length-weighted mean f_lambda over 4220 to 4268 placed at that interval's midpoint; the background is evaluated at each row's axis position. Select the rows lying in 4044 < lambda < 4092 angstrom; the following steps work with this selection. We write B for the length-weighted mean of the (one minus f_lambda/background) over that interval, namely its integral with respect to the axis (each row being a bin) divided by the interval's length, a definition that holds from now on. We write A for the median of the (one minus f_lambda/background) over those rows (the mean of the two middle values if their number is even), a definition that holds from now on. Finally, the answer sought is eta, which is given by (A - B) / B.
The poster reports -1.3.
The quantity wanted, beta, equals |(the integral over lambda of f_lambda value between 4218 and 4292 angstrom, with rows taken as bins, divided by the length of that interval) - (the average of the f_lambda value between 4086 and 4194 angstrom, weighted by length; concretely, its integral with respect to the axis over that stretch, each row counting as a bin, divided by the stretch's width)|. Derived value 0.5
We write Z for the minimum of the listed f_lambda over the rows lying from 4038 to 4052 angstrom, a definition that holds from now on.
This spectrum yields 7.725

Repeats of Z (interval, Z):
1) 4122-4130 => 6.906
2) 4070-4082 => 8.377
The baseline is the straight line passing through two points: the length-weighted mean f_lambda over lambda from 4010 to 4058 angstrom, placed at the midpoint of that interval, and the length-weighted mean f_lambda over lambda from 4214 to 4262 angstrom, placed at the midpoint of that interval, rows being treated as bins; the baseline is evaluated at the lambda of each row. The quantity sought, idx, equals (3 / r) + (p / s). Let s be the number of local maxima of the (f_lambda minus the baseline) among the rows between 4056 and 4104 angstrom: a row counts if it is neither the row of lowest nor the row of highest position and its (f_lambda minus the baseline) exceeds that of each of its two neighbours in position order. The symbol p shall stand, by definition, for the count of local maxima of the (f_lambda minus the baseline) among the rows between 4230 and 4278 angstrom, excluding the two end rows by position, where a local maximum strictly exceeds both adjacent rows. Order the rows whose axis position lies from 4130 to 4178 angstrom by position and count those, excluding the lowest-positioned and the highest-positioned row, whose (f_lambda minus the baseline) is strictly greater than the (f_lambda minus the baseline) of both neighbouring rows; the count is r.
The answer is 1.10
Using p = 3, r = 6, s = 5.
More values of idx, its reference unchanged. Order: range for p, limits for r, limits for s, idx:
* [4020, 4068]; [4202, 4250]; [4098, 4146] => 1.50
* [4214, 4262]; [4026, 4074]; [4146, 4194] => 1.75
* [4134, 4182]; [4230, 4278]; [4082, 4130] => 2.00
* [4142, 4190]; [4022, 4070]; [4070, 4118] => 1.75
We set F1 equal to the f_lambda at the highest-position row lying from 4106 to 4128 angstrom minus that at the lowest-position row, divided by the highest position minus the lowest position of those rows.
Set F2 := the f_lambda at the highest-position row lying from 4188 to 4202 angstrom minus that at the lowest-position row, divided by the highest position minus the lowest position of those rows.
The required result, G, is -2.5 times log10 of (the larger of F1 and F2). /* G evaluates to 3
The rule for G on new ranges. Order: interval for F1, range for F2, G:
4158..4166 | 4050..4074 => 5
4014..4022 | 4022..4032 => 1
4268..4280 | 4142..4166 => 5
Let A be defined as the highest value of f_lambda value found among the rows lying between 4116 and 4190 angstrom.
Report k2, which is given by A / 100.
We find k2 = 0.091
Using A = 9.061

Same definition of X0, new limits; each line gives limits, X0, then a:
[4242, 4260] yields -0.21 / 0.7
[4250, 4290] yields 0.08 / 1.2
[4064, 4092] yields 0.16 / 1.4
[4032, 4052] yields 0.05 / 1.1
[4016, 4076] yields 0.65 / 3.7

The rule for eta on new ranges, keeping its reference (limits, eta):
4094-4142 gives -0.1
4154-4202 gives -0.7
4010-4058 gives -7.3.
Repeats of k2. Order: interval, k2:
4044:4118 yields 0.099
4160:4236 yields 0.094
